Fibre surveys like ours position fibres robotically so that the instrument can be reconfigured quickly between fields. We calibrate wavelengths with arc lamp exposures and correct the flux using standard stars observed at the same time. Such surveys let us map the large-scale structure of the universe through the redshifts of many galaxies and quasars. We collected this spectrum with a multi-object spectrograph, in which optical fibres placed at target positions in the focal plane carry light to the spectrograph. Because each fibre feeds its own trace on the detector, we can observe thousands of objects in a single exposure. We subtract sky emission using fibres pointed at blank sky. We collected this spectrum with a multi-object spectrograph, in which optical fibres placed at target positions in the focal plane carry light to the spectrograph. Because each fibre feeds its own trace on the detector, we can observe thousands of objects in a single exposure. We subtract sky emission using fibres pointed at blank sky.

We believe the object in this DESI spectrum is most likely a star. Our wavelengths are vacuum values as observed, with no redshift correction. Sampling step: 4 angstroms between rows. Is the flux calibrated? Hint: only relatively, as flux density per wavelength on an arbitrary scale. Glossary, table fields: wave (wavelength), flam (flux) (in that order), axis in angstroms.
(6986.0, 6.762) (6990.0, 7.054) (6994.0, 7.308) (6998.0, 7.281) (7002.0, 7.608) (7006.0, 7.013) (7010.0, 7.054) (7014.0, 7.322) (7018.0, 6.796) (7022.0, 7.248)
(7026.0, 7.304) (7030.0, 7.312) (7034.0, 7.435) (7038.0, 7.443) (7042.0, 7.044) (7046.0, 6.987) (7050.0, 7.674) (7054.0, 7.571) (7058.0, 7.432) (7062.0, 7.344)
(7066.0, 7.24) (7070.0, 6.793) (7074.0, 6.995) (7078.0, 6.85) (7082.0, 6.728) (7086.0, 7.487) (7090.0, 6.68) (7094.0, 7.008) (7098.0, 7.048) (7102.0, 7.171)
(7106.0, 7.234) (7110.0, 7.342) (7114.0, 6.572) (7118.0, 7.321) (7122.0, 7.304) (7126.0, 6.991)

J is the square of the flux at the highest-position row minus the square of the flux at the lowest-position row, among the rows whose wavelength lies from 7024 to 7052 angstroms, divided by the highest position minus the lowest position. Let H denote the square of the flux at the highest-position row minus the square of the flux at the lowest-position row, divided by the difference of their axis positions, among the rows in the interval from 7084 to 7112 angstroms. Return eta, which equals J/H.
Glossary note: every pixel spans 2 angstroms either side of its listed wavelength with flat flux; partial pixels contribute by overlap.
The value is -3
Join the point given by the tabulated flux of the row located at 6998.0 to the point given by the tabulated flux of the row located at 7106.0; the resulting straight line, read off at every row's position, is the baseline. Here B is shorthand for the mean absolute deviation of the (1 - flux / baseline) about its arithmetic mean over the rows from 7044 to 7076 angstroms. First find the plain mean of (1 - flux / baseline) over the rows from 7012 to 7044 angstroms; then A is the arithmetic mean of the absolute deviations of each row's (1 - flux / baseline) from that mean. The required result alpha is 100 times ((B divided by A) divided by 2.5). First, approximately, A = 0.022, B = 0.034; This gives 63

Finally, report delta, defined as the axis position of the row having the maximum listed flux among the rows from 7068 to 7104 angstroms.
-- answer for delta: 7086.0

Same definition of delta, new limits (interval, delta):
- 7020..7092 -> 7050.0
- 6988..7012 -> 7002.0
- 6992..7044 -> 7002.0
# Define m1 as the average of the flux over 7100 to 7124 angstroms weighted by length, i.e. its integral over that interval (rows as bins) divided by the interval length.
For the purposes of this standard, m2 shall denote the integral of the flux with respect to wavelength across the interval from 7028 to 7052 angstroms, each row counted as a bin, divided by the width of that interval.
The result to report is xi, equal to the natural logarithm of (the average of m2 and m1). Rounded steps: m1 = 7.16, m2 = 7.32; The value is 1.98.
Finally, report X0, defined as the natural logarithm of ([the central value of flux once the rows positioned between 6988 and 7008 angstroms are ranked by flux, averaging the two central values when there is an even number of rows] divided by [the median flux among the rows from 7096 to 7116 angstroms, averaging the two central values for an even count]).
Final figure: 0.015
